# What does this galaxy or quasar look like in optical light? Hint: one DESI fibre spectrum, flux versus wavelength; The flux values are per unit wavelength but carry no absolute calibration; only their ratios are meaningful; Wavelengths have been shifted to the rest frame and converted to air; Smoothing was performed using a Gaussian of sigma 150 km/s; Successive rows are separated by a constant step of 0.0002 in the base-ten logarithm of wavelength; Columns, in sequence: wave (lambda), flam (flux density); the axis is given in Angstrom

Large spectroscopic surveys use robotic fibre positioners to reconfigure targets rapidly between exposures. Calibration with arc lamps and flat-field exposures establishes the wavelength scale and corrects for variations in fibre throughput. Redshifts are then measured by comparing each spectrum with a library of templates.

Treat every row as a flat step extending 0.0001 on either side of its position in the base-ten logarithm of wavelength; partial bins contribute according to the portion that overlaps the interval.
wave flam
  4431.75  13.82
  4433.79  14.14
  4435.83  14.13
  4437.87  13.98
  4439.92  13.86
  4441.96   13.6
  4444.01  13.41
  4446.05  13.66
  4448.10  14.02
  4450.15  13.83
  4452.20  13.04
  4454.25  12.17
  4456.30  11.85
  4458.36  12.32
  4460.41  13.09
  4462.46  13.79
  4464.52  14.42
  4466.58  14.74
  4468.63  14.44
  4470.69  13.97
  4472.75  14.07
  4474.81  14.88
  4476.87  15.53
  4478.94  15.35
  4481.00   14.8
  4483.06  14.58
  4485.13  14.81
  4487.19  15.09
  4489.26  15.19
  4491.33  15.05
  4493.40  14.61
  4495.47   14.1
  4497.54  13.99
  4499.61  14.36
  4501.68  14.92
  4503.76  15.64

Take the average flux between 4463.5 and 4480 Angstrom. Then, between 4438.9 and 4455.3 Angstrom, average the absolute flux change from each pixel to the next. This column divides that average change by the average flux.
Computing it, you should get 0.028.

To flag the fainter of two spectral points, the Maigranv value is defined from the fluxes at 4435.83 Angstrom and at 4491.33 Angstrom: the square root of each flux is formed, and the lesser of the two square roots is 3.76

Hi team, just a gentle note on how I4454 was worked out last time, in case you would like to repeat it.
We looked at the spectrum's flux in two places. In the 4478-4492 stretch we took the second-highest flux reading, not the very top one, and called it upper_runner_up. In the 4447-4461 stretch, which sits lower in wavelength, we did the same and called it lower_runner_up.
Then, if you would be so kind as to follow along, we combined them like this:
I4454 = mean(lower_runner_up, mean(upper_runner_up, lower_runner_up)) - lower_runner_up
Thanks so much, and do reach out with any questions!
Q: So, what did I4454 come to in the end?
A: 0.340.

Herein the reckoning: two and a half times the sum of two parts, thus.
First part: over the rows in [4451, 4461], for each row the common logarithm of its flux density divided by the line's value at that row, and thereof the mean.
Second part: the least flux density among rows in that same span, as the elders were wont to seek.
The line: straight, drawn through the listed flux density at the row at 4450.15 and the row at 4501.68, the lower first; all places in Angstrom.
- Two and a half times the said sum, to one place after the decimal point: 29.5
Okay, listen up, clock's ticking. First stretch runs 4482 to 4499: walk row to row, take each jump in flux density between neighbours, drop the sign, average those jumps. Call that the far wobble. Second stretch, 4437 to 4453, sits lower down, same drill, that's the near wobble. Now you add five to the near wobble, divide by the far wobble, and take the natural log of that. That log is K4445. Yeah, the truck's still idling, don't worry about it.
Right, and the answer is 3.02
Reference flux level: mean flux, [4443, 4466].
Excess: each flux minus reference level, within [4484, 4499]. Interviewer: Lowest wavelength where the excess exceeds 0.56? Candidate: 4485.13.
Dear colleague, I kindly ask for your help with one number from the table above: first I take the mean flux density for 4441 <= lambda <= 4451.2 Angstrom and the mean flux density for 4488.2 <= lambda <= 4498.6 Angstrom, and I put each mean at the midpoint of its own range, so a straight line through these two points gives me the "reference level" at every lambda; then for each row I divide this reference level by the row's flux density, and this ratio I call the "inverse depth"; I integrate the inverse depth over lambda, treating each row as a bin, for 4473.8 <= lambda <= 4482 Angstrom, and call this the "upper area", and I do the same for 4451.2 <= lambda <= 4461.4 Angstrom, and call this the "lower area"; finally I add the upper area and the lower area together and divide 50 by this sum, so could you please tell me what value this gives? 2.6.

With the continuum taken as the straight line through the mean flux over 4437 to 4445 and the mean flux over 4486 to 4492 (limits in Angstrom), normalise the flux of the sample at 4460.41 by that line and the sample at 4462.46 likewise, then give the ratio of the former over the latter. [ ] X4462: 0.95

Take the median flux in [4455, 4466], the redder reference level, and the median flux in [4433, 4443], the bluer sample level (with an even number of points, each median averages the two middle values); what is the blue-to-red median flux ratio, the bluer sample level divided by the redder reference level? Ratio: 1.07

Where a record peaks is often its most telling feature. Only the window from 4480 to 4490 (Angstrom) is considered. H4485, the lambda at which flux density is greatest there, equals 4489.26 Angstrom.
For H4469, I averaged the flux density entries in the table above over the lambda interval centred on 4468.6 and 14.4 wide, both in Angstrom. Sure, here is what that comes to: 14.3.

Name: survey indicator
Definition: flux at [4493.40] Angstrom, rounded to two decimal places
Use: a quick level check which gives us 14.61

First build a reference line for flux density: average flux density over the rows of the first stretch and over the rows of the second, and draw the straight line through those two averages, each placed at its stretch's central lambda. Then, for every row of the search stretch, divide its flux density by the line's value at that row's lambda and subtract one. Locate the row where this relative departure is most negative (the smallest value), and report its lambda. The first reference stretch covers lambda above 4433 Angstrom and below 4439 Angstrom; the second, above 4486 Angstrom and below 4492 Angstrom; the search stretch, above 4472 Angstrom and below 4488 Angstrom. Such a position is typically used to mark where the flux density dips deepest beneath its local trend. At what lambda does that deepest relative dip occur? 4472.75 Angstrom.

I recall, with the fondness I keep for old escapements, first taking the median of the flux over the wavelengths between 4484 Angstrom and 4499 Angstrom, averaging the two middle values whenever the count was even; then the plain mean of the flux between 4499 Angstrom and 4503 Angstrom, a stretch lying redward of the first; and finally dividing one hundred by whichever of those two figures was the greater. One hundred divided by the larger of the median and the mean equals 6.75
